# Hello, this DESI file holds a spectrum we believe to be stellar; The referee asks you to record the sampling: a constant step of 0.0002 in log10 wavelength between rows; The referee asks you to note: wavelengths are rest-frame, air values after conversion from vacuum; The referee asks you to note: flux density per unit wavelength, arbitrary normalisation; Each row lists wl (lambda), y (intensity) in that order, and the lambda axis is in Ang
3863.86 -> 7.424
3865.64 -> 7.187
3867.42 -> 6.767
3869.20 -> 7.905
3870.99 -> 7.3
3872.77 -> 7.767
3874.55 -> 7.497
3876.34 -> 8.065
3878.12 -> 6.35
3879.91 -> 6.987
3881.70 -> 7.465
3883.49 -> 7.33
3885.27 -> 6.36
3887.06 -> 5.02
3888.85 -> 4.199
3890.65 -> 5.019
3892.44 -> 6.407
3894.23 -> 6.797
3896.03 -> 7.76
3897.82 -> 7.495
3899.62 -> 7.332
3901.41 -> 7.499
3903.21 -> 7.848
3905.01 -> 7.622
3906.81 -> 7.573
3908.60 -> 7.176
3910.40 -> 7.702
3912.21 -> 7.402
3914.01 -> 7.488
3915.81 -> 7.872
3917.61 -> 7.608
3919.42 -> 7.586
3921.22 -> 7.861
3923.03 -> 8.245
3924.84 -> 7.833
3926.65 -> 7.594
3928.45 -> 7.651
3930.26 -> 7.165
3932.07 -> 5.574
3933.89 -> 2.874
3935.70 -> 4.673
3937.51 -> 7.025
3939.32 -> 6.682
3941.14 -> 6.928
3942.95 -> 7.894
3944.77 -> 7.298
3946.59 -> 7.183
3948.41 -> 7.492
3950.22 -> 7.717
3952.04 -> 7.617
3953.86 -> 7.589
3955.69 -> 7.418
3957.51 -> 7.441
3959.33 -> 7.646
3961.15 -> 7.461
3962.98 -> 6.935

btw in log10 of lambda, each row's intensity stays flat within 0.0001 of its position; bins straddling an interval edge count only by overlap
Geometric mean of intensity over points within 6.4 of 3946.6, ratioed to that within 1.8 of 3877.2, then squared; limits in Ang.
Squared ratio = 1.08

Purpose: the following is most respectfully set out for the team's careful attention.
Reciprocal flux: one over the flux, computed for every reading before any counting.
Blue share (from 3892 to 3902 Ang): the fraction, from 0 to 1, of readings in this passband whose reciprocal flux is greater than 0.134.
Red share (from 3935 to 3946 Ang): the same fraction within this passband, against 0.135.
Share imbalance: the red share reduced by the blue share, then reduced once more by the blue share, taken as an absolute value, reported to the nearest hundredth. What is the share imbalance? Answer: 0.17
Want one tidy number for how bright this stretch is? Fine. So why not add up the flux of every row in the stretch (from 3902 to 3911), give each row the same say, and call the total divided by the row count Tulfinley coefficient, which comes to 7.58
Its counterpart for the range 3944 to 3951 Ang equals 7.42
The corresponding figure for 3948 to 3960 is 7.56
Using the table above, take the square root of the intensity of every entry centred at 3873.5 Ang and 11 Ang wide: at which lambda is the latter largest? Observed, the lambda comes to 3876.34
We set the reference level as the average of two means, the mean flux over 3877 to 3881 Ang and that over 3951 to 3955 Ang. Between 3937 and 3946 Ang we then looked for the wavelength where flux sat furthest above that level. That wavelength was 3942.95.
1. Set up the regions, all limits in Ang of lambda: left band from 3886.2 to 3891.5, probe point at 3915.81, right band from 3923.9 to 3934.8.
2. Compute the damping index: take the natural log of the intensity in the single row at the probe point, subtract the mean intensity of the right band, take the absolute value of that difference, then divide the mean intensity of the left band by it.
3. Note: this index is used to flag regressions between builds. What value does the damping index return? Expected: 1.08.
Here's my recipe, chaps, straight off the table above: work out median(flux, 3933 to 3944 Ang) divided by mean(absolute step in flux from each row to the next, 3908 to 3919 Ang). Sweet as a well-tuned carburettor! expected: 22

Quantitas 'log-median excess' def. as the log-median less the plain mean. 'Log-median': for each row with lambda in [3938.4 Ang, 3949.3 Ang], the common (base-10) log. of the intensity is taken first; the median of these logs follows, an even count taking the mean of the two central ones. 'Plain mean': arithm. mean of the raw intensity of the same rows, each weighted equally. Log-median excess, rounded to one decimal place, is -6.4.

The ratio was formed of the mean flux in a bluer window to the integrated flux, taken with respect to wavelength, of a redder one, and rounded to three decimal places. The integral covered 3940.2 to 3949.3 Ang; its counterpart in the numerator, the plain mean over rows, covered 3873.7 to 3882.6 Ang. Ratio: 0.109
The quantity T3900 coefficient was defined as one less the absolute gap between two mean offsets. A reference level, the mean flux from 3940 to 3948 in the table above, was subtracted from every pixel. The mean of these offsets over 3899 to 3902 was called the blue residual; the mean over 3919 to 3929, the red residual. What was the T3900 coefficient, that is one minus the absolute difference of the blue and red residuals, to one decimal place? 0.6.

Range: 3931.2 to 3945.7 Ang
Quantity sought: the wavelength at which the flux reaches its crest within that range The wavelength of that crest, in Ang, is 3942.95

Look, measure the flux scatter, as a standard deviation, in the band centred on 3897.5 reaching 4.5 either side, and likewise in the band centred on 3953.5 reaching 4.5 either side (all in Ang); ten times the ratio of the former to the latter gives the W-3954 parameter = 29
